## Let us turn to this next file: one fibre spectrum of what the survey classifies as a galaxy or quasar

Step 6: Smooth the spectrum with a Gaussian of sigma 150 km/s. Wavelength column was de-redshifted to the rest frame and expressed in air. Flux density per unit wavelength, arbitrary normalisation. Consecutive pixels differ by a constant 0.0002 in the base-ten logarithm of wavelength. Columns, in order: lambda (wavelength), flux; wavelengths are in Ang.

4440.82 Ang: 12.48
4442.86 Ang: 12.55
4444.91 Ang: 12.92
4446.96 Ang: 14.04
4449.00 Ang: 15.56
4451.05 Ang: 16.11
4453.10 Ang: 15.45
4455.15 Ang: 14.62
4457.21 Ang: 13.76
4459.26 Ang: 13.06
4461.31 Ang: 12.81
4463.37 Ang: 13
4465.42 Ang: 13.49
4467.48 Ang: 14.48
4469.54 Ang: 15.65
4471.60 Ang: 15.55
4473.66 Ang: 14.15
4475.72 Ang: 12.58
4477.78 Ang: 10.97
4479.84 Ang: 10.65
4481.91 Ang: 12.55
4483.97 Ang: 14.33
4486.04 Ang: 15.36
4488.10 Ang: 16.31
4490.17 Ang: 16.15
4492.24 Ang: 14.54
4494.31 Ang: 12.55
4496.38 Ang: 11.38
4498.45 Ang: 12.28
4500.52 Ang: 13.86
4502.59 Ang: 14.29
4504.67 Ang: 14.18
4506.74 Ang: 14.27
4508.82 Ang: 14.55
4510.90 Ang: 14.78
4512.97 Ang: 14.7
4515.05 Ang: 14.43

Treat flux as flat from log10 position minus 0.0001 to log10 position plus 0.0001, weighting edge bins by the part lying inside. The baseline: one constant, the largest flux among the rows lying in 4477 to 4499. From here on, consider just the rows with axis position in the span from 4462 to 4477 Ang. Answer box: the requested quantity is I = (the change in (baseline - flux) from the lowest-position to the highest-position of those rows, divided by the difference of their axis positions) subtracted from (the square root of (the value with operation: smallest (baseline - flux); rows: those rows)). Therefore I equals 0.8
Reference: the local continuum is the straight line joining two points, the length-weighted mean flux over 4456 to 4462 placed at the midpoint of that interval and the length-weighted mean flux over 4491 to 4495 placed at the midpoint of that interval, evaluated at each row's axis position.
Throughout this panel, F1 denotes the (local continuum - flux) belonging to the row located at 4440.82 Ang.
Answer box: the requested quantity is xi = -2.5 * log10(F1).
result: 1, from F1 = 0.5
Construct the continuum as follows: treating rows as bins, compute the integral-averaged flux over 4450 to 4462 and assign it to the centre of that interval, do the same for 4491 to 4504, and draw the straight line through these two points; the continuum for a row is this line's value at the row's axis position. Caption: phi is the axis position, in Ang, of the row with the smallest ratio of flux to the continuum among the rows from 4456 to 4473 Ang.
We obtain 4461.31 Ang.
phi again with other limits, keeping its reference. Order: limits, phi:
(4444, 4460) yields 4444.91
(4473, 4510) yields 4479.84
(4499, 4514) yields 4500.52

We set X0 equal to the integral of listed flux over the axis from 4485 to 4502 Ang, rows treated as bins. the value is 239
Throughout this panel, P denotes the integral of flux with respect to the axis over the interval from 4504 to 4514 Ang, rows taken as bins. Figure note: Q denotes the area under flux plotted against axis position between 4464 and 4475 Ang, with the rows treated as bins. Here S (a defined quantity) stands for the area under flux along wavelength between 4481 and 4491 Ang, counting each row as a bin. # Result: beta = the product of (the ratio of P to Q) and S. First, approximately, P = 145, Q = 160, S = 150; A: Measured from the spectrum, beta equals 136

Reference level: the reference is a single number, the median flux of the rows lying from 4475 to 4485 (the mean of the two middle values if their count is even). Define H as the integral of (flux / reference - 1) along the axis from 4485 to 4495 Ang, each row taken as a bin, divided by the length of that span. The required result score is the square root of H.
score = 0.45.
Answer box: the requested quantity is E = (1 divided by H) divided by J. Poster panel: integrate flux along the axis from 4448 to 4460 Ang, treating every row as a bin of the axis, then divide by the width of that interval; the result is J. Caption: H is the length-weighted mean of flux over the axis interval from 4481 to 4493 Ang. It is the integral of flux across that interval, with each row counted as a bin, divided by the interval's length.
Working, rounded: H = 14.9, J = 14.8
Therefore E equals 0.0045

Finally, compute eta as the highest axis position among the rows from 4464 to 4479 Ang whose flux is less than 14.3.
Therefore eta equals 4477.78 Ang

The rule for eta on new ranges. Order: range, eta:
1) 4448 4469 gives 4465.42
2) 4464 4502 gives 4500.52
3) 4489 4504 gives 4502.59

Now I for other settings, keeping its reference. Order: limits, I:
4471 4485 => 0.8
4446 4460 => 0.4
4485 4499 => -0.2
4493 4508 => 1.6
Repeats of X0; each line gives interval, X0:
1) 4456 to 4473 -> 238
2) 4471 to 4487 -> 211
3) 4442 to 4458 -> 230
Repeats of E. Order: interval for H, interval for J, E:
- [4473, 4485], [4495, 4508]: 0.0060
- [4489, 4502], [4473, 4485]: 0.0059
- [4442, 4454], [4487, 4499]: 0.0050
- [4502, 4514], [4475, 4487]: 0.0054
